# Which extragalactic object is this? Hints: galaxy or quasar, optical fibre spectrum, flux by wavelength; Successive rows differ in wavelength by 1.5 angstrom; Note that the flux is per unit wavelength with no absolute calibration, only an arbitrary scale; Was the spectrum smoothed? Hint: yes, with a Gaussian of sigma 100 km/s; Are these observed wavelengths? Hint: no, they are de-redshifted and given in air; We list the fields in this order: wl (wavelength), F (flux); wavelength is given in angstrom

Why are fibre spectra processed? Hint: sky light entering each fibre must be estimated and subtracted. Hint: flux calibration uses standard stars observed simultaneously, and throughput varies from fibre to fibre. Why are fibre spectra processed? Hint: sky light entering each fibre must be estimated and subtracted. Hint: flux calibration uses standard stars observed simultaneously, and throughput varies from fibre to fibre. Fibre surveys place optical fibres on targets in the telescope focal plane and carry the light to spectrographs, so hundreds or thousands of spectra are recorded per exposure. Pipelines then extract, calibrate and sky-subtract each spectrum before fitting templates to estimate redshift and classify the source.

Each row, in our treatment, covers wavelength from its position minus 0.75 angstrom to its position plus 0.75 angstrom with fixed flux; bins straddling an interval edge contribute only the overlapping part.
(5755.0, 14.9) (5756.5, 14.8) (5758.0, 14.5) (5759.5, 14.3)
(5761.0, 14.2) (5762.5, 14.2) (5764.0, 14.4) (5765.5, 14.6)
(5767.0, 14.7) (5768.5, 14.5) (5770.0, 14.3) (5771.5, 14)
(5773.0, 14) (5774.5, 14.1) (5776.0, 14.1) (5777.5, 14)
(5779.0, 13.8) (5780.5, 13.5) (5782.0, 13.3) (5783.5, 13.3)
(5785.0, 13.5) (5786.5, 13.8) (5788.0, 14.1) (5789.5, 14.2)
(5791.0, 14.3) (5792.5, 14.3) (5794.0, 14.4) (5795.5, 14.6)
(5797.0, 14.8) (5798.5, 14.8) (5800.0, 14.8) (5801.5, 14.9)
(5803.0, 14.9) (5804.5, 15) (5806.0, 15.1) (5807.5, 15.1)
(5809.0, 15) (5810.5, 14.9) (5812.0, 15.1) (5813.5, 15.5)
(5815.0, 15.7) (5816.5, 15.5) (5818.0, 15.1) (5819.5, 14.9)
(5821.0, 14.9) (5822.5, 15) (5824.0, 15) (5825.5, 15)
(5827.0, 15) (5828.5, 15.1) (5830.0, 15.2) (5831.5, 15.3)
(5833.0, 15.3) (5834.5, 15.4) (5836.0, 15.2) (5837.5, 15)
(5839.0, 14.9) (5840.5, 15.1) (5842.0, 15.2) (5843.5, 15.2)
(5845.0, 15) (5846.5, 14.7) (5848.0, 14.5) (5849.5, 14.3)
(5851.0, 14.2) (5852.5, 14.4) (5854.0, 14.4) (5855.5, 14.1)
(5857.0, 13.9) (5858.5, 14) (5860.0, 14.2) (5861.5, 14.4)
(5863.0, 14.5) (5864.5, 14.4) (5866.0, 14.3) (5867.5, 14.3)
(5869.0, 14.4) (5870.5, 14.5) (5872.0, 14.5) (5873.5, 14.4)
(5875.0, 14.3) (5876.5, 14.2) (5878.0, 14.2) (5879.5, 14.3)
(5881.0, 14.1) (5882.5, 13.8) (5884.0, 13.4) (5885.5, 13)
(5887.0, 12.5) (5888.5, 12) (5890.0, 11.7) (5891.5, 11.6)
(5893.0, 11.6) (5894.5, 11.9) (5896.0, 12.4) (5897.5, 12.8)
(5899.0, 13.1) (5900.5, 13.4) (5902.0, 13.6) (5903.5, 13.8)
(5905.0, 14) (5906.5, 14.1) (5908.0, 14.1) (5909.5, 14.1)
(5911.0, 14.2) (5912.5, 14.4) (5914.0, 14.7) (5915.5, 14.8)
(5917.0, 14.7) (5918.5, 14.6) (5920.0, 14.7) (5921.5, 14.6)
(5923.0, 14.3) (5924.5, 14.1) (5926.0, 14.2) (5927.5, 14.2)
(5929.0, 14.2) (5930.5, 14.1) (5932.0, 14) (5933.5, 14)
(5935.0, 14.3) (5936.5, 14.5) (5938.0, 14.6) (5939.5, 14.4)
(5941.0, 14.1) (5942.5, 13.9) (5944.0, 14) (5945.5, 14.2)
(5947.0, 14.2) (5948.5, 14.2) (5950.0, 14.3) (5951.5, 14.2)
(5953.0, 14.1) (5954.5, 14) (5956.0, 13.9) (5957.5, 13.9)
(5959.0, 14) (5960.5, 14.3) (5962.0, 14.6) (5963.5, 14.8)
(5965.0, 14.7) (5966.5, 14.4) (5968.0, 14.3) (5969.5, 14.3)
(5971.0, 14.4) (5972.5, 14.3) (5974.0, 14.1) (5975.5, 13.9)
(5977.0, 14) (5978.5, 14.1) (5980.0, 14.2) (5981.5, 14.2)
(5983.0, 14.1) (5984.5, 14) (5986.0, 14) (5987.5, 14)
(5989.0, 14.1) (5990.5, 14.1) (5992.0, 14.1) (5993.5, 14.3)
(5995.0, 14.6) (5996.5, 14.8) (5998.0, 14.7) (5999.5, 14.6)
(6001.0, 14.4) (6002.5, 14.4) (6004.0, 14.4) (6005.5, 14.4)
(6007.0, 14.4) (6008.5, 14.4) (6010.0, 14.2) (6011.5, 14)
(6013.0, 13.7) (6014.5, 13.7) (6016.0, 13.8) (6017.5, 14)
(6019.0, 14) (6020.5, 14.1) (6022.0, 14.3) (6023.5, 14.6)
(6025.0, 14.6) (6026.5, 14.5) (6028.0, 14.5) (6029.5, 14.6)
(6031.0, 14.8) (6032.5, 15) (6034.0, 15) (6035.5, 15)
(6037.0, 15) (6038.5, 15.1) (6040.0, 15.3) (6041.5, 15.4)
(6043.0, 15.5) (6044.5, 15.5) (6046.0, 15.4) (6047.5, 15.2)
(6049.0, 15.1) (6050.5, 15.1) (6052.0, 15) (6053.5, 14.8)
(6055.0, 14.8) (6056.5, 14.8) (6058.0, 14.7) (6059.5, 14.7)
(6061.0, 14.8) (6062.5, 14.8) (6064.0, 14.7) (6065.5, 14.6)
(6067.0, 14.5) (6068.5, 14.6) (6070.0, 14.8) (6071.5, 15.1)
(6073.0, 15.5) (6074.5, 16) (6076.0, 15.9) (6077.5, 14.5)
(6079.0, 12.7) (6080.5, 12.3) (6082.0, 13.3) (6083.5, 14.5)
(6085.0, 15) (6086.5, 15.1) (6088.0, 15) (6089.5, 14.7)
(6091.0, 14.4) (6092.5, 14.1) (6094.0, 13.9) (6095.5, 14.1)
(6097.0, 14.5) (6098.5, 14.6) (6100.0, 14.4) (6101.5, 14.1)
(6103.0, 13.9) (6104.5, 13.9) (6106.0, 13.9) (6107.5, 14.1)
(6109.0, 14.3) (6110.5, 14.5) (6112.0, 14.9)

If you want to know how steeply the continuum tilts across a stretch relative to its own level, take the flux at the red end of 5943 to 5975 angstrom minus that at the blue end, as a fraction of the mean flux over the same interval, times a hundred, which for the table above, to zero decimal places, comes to 1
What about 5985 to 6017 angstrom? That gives -1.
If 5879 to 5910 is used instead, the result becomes -2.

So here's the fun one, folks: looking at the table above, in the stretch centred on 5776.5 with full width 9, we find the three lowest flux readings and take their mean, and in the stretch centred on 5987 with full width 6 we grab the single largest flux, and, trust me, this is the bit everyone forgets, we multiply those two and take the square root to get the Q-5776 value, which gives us 13.9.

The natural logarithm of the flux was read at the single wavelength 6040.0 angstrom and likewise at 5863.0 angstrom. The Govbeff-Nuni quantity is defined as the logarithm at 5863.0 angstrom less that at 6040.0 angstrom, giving -0.054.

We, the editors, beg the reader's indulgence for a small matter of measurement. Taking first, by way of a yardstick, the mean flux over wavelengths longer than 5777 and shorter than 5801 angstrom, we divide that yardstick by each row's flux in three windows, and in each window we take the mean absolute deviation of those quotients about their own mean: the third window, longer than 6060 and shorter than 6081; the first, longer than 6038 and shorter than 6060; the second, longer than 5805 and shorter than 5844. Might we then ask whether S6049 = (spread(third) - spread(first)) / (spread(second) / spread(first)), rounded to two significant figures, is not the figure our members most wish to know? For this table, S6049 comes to 0.048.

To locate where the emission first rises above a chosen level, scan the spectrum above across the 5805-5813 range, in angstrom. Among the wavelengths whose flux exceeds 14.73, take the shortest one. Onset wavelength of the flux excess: 5806.0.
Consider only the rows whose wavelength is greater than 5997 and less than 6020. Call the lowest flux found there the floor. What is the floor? 13.7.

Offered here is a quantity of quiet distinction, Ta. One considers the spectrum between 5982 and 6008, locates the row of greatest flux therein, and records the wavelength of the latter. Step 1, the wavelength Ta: 5996.5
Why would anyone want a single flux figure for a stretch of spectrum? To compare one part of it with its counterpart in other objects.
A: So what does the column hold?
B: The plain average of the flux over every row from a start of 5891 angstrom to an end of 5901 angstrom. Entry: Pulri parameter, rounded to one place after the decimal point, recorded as 12.4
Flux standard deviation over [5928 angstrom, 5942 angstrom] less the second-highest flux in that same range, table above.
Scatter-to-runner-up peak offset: -14.3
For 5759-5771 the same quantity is -14.4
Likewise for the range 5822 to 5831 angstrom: -15.0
